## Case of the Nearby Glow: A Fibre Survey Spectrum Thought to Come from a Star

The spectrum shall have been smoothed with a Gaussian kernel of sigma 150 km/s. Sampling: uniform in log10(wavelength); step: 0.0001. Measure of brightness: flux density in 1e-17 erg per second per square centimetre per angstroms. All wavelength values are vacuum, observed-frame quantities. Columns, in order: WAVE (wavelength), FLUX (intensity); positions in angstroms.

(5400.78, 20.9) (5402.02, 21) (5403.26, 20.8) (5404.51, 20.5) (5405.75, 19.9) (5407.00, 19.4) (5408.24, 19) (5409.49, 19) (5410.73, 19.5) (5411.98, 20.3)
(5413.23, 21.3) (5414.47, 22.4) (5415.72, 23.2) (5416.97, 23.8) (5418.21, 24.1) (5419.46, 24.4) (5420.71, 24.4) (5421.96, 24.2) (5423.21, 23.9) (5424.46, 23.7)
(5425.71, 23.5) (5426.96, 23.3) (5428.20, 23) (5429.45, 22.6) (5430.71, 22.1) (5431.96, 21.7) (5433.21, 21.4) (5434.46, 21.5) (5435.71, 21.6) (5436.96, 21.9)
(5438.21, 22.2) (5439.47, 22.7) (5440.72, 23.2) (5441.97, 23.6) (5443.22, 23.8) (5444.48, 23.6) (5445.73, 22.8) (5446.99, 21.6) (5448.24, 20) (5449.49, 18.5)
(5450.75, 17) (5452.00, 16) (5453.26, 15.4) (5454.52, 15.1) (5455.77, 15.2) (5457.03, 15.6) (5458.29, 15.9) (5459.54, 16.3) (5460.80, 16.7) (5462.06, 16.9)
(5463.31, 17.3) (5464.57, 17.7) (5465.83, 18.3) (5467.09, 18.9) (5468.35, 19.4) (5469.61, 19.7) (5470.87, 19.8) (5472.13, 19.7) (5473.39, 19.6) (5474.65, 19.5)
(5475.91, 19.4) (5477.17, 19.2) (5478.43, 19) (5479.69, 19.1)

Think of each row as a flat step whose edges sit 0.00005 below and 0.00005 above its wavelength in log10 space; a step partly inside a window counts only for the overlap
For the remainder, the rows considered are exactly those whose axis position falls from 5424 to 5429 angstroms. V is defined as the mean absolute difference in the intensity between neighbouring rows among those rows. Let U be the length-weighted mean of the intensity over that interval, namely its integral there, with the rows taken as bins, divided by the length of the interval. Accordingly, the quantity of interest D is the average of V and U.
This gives 11.8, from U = 23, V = 0.23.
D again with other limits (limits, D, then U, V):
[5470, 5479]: 9.8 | 19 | 0.13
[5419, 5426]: 12.1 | 24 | 0.18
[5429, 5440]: 11.1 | 22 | 0.31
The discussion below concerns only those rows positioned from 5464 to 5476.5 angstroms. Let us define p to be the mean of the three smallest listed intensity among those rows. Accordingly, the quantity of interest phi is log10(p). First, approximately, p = 18.3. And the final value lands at 1.26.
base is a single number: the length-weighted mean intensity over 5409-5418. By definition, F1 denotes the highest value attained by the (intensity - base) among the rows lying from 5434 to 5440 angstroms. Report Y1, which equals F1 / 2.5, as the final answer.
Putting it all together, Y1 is 0.5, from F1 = 1.2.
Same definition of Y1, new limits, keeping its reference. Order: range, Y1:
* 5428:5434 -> 0.6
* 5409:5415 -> 0.3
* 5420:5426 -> 1.1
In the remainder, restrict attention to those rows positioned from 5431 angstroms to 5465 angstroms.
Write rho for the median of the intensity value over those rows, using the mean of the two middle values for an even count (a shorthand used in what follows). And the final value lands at 20.0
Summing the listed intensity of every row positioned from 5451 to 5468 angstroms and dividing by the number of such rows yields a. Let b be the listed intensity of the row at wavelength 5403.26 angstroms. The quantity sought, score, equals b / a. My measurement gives 1.3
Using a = 16.6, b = 20.8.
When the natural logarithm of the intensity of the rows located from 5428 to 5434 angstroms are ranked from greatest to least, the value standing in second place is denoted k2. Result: 3.12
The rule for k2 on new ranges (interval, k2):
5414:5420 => 3.18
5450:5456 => 2.77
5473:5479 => 2.97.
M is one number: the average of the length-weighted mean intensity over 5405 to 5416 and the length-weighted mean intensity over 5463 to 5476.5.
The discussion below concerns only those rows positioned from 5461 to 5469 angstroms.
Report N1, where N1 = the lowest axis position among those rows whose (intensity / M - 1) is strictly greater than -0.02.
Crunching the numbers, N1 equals 5468.35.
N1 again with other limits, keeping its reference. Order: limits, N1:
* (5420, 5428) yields 5420.71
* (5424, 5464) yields 5424.46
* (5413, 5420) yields 5413.23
